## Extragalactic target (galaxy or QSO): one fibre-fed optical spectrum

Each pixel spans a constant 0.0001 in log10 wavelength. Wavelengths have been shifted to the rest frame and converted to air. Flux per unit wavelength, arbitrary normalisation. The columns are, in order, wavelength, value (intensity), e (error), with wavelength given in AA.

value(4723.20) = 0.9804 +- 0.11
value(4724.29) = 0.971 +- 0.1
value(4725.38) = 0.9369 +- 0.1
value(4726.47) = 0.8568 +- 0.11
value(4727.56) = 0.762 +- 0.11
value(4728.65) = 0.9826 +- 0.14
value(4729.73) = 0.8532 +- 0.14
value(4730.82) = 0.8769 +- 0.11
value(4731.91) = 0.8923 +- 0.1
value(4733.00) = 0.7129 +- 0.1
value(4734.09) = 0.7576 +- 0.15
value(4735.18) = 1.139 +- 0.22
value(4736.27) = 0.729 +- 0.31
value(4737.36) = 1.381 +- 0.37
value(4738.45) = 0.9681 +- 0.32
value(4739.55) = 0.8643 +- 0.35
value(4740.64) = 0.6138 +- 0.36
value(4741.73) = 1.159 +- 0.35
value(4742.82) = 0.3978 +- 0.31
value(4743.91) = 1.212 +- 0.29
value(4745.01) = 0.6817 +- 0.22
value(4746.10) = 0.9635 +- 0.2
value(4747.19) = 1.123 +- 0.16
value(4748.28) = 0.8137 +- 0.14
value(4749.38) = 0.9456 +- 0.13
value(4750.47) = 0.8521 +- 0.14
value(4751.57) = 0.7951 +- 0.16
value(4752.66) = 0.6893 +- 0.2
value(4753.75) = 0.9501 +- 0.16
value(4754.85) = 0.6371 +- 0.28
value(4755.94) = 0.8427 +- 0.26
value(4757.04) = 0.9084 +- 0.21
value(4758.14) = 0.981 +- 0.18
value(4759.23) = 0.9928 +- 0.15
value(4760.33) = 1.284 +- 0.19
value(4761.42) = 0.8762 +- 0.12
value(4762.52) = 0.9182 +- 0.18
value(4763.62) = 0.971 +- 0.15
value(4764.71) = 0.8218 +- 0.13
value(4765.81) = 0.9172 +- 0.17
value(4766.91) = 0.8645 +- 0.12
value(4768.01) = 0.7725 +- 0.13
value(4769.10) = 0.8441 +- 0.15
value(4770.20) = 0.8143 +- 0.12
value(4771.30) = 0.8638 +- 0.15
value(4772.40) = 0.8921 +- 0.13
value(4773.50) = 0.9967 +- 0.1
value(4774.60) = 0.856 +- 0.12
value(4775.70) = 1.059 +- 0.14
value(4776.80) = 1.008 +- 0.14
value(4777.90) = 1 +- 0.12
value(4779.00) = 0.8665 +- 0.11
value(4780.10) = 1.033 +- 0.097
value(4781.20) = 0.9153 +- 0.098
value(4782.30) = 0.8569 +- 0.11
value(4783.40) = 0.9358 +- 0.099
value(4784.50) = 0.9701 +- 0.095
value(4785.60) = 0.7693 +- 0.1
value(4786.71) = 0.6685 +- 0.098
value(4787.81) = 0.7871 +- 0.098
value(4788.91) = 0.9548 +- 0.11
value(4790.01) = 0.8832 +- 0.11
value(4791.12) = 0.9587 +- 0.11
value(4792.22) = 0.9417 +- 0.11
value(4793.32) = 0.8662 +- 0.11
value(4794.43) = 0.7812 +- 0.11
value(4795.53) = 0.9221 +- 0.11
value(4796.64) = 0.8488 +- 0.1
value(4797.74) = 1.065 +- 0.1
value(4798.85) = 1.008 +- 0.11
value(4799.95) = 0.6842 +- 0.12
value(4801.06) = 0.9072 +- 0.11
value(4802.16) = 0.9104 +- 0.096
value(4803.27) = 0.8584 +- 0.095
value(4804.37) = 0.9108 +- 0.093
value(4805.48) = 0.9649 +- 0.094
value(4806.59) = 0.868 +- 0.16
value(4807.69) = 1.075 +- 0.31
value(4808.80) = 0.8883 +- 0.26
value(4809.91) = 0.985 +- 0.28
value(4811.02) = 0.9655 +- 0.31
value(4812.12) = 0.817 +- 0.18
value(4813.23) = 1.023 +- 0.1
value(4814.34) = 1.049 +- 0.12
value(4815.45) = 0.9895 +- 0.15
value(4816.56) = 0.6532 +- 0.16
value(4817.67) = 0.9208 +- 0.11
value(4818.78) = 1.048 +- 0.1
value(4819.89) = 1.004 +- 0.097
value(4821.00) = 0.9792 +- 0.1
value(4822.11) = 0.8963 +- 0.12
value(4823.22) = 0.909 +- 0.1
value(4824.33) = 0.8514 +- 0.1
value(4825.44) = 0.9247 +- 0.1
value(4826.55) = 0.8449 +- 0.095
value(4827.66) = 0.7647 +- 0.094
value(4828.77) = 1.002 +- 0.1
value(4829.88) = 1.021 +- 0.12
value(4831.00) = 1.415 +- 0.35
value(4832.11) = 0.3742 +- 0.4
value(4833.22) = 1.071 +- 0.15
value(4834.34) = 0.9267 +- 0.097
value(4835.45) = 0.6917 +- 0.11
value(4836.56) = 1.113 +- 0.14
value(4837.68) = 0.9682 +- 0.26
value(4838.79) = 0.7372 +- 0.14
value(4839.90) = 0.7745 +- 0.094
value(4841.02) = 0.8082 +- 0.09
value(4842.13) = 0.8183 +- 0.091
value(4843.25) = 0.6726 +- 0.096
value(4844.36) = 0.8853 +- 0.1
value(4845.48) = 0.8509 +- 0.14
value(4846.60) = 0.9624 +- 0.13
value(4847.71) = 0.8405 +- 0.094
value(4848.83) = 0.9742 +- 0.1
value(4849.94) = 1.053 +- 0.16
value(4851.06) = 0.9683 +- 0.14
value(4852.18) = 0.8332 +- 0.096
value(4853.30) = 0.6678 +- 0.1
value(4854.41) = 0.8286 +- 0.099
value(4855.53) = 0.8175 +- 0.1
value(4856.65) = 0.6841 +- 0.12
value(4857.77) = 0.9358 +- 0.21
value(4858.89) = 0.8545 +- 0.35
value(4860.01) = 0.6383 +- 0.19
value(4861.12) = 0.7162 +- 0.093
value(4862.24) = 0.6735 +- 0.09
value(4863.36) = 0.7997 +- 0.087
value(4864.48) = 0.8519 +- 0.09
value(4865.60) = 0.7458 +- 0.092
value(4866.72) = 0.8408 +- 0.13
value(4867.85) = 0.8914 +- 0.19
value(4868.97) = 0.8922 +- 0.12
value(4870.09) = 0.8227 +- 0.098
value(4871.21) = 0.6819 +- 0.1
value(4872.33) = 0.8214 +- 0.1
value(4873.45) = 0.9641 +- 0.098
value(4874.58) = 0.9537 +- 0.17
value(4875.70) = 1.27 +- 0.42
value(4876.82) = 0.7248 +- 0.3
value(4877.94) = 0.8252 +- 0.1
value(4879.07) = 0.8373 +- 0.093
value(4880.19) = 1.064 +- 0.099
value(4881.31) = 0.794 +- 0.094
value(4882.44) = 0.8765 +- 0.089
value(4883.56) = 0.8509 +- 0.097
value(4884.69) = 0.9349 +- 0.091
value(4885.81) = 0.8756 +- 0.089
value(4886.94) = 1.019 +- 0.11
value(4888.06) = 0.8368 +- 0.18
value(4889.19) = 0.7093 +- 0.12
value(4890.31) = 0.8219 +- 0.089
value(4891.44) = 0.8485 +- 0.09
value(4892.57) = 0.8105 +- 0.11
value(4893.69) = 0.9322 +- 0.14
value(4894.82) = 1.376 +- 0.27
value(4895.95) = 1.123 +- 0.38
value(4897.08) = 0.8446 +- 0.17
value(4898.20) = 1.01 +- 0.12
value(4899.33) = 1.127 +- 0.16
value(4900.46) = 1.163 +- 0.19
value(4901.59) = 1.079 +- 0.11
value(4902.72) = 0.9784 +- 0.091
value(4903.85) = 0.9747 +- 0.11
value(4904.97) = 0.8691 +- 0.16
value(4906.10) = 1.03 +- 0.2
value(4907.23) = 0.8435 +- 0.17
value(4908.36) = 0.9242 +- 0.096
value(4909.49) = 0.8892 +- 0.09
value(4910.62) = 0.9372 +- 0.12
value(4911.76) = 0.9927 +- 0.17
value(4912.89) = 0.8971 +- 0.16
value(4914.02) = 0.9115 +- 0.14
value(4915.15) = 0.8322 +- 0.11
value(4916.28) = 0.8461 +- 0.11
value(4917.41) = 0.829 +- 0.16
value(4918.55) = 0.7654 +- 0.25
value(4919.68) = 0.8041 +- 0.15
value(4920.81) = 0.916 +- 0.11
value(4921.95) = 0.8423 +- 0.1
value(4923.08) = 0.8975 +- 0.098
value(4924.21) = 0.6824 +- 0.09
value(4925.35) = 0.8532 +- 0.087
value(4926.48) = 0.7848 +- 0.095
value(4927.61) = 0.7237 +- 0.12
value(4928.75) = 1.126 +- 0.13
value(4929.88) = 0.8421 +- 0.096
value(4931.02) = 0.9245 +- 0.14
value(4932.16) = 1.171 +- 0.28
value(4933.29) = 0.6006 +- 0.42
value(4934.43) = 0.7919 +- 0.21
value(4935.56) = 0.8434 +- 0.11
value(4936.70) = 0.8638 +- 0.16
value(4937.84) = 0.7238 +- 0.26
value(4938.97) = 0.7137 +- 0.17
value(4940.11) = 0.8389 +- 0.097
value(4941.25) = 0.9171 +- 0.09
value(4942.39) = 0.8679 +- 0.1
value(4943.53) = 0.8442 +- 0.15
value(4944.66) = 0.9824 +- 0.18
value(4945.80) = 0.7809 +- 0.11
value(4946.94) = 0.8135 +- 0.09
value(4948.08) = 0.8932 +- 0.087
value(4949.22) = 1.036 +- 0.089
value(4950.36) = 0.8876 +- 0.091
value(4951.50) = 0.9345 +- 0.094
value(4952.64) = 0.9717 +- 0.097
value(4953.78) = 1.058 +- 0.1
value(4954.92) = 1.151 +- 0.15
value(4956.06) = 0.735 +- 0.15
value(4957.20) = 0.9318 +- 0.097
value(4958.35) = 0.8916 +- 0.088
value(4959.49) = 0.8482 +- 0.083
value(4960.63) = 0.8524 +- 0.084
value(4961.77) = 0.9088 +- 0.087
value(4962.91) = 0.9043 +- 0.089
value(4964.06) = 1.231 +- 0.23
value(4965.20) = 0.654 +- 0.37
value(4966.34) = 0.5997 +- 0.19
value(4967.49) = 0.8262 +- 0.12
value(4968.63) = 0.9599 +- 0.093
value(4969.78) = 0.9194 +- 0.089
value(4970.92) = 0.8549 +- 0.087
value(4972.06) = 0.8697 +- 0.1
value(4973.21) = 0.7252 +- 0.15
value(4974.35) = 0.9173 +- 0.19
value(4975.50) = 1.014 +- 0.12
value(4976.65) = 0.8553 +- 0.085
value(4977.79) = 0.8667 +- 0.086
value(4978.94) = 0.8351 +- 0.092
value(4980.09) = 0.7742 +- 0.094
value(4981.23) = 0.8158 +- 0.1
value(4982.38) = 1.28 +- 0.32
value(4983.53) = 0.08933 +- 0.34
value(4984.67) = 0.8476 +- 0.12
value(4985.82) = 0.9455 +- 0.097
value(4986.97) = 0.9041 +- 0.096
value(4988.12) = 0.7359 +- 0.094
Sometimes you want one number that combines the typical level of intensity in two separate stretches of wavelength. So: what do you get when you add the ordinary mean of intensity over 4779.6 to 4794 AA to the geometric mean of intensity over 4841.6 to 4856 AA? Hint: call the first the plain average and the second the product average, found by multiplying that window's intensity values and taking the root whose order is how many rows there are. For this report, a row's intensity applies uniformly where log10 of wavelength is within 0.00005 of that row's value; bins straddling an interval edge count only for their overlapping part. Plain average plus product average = 1.74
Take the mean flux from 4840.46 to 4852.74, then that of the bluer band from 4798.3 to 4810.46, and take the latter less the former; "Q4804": 0.036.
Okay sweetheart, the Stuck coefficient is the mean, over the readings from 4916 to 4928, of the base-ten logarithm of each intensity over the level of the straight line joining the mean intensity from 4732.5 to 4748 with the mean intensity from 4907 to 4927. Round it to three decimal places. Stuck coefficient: -0.024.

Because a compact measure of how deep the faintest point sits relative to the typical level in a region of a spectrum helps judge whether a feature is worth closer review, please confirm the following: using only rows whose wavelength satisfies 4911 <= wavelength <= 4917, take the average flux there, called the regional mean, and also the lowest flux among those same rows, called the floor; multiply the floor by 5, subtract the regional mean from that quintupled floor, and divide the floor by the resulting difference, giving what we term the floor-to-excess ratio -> 0.255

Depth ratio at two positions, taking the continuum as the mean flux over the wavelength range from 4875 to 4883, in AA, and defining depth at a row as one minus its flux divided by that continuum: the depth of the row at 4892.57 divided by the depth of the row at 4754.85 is 0.4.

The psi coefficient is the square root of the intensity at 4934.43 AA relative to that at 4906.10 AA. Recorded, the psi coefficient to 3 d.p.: 0.877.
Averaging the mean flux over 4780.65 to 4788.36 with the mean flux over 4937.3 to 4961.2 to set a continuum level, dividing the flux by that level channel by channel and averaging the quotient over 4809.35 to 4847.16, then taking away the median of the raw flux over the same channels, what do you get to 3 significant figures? 0.120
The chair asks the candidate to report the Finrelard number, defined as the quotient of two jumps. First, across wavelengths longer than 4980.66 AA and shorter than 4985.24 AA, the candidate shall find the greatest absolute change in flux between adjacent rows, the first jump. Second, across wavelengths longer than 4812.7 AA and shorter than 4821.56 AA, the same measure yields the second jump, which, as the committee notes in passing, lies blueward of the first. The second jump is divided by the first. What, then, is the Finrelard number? 0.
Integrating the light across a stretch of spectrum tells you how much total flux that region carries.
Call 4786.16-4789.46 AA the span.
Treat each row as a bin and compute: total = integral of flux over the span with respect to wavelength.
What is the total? 2.7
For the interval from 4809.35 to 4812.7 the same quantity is 3.1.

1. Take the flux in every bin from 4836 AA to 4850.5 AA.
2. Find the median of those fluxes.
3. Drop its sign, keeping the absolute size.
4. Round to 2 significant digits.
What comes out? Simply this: 0.85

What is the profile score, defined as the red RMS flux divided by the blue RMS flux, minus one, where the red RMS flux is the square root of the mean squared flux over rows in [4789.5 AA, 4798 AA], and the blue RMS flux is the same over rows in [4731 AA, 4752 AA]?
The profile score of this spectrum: -0.013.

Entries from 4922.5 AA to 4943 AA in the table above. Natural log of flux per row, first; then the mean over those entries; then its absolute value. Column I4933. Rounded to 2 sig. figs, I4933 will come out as 0.18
